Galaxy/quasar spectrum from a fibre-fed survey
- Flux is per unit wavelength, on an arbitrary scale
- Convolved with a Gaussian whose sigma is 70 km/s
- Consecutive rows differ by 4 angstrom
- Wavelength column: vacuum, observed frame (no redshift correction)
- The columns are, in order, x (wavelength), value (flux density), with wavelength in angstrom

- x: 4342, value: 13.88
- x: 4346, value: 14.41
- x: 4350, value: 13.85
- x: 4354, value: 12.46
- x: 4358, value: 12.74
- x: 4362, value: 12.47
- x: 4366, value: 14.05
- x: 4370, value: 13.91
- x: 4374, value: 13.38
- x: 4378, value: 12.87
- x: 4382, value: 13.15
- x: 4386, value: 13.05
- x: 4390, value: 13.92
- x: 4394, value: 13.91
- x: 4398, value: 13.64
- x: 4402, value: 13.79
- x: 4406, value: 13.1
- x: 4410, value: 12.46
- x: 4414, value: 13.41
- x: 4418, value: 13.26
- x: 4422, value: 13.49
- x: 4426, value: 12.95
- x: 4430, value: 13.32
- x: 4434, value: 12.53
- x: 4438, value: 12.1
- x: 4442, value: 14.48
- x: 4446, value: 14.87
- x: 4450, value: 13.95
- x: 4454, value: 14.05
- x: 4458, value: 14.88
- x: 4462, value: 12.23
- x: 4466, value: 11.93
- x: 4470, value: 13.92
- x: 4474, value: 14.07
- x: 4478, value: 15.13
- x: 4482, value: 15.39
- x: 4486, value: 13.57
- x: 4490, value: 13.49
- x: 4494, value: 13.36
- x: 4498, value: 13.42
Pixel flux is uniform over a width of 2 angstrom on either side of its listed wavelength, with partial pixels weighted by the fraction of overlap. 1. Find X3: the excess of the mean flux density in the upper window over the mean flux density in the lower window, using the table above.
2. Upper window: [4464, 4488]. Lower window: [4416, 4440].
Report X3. 1.1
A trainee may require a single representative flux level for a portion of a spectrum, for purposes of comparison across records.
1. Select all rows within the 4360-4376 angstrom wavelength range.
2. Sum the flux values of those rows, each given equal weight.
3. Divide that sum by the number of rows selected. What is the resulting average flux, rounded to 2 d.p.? 13.45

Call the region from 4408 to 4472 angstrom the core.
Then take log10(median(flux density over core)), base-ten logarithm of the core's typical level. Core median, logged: 1.13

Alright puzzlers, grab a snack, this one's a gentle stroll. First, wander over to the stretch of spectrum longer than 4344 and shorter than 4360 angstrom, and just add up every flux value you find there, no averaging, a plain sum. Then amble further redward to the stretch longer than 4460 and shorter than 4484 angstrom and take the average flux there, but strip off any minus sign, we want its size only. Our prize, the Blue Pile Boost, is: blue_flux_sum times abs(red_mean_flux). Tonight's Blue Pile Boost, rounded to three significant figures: 737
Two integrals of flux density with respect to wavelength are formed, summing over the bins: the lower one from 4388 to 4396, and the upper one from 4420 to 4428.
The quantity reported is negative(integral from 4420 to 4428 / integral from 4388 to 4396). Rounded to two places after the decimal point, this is -0.95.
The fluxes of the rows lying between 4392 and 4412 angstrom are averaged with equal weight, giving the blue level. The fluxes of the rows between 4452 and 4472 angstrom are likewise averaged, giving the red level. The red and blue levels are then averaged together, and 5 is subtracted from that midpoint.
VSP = 8.39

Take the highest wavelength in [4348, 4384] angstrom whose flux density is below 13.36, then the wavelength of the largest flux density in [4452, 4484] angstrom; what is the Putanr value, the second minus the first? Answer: 100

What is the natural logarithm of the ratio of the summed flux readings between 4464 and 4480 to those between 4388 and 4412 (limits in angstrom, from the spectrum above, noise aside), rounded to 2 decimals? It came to -0.38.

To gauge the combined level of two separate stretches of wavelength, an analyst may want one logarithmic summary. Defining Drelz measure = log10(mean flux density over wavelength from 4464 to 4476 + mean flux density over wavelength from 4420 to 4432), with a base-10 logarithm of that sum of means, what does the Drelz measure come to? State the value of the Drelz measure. 1.42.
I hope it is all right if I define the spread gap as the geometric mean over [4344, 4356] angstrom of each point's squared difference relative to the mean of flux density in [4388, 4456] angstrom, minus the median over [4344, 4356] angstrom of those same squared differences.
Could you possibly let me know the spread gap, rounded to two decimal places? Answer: -0.36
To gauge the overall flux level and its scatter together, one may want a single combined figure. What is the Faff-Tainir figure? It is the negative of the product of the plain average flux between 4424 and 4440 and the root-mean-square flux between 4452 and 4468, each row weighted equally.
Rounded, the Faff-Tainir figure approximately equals -170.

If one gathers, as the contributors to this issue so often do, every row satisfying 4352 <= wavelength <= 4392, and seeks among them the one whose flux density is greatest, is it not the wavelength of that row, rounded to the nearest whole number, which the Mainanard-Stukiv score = 4366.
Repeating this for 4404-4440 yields 4422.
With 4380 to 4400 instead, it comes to 4390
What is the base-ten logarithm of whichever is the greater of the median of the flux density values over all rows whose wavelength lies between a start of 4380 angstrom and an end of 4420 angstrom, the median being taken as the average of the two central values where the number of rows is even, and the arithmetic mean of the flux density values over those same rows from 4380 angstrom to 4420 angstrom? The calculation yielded 1.13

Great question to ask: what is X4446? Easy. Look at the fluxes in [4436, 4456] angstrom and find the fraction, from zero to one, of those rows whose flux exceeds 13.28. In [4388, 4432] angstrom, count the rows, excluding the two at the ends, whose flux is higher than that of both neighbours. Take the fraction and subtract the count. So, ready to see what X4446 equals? -2.20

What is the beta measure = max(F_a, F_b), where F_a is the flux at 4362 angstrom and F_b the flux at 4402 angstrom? 13.8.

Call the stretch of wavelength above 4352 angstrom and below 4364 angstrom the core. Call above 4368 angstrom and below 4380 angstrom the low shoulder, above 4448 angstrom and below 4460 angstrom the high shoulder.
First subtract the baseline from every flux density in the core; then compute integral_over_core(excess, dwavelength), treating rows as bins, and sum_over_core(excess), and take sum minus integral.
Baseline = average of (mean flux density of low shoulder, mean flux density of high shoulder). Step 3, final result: 12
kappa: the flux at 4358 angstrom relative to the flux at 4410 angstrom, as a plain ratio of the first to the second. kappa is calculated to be 1.02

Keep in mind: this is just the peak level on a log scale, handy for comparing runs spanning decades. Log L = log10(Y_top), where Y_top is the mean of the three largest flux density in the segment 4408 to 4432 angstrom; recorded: 1.13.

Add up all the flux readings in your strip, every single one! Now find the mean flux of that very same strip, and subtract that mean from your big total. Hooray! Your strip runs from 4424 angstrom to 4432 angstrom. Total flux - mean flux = 13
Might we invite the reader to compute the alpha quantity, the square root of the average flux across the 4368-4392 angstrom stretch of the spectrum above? 3.66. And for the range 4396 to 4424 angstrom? 3.65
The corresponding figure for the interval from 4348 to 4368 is 3.62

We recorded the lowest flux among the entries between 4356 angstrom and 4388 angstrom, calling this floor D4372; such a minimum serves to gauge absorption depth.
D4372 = 12.47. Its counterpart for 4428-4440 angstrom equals 12.1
